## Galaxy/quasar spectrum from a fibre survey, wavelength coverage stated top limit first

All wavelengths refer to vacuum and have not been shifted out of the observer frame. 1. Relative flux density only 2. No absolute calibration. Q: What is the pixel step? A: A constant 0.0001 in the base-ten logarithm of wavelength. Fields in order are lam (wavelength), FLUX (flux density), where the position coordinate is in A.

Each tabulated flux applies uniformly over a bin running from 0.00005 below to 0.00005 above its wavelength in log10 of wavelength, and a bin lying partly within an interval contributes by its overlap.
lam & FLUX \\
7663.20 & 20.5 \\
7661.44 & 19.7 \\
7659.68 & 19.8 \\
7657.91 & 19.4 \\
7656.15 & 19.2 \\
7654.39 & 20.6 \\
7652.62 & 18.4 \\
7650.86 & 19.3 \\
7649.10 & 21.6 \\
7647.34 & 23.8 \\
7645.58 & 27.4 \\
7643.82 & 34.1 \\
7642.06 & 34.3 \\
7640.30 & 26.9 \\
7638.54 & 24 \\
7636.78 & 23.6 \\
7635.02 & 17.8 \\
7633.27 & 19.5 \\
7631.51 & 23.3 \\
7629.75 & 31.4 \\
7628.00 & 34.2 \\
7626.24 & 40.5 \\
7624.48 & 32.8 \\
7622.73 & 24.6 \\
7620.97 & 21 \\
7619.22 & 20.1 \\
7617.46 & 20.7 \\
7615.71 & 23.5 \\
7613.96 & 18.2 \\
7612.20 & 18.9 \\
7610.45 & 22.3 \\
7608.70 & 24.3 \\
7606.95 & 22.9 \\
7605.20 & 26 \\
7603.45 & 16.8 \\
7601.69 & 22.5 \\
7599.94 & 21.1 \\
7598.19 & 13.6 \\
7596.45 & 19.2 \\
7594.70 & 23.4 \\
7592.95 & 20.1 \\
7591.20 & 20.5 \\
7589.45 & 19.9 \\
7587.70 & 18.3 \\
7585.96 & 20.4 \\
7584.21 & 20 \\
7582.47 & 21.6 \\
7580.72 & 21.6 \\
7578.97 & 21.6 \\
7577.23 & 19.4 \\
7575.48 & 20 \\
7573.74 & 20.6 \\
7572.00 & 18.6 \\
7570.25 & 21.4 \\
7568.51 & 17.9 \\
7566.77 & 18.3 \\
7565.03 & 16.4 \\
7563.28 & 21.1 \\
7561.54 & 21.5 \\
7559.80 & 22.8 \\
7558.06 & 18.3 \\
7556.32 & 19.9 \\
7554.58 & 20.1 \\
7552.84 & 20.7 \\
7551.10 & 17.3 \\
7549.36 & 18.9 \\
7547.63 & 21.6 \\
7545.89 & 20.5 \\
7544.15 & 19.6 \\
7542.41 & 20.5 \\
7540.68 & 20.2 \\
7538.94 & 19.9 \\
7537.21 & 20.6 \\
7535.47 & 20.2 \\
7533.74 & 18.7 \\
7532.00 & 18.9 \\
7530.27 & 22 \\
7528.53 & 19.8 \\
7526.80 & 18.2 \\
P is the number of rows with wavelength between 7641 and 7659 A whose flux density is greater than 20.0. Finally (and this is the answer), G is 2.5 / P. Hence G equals 0.42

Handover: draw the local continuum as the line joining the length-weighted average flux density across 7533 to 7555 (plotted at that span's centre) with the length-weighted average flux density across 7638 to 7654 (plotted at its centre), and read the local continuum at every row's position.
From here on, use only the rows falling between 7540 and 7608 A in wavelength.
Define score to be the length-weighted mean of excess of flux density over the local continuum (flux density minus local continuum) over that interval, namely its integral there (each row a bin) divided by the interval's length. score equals -1.4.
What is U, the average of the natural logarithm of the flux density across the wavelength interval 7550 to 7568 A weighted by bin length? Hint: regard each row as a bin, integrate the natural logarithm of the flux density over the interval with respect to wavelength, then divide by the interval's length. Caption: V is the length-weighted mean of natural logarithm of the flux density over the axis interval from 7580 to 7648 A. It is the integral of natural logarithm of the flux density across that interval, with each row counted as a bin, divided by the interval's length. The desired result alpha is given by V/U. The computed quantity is 1.05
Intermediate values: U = 2.97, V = 3.13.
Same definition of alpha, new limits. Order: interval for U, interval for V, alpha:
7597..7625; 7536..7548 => 0.98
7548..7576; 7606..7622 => 1.03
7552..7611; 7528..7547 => 1.00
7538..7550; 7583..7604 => 0.99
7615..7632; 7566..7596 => 0.92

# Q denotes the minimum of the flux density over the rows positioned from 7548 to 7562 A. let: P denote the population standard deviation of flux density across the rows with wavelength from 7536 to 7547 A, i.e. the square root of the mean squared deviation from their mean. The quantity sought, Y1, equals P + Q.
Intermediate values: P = 0.4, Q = 17.3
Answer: 17.7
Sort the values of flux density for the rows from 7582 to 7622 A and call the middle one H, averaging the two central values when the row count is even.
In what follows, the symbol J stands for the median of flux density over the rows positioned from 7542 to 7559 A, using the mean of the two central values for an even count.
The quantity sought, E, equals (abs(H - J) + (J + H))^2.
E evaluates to 1681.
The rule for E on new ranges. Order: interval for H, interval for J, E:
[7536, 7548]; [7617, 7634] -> 2294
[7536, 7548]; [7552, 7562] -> 1681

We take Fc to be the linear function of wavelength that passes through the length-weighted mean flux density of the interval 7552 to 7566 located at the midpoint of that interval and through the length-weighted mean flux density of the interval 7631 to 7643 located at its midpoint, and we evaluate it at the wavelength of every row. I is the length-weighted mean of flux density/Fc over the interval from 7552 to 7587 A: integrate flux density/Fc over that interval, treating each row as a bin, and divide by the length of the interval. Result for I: 0.97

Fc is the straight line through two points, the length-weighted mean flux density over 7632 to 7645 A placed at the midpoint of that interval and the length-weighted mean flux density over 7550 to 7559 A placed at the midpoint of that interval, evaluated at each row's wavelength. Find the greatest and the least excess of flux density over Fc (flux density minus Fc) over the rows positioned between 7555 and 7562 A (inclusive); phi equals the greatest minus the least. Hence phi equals 4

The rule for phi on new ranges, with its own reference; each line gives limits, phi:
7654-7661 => 2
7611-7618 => 5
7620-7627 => 19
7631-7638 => 6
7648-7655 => 3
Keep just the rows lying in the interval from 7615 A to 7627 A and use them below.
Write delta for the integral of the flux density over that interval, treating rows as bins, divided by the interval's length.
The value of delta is 26.1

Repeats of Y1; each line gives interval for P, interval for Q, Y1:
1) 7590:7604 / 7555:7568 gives 19.4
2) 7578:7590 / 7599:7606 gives 17.9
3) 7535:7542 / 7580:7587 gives 20.2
